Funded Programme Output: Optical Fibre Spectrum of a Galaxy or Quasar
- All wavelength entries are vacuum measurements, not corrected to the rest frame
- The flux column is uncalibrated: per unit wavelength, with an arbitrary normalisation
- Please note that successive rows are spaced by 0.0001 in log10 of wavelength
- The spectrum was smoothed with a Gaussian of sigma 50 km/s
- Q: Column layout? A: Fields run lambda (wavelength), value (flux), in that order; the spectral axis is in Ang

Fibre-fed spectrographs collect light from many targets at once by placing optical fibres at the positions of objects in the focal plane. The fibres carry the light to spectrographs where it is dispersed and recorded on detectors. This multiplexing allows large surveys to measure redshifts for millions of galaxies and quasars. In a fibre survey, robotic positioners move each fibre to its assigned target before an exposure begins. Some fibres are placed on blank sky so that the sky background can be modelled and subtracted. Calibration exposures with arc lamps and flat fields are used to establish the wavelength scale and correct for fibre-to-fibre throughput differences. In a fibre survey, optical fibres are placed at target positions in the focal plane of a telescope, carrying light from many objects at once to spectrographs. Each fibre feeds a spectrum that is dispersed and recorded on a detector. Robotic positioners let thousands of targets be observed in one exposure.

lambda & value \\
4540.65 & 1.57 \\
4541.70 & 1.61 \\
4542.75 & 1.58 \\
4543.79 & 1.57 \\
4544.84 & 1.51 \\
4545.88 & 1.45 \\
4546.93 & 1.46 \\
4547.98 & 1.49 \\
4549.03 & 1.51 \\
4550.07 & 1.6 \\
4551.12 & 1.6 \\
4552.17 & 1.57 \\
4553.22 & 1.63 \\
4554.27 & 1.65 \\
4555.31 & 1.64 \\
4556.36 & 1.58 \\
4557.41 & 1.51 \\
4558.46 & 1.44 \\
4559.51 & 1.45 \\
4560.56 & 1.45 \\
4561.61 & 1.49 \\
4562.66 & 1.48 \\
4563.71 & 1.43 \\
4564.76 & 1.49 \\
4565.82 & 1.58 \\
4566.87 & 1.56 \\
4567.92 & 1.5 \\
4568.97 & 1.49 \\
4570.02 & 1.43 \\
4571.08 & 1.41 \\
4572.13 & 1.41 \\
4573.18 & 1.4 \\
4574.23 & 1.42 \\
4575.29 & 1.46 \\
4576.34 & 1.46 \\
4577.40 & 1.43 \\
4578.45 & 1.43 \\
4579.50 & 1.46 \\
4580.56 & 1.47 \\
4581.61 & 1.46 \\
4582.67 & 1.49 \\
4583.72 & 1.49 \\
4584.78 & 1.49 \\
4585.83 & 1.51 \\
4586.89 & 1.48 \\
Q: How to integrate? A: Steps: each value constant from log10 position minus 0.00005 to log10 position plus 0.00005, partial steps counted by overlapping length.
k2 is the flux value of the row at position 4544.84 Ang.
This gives 1.51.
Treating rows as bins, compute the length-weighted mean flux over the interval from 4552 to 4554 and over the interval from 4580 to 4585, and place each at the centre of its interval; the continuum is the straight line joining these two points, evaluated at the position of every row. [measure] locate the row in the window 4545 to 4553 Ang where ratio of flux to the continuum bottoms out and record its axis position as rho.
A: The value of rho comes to 4545.88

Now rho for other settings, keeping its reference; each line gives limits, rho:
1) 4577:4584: 4577.40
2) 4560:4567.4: 4563.71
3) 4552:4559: 4558.46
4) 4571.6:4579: 4573.18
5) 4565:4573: 4571.08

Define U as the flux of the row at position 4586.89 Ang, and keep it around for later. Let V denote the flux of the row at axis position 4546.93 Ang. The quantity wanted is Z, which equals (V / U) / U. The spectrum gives 0.667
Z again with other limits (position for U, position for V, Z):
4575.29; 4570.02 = 0.671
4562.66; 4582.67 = 0.680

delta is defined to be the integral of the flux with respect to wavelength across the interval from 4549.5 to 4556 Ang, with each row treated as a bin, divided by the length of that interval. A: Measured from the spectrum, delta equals 1.62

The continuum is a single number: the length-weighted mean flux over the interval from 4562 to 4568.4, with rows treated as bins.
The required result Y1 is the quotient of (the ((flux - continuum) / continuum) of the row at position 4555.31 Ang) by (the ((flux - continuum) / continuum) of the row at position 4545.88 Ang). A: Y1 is -2.4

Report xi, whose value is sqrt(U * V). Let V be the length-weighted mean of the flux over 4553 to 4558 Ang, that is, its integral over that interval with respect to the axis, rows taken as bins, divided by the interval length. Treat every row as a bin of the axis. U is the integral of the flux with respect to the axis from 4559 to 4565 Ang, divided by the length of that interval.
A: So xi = 1.53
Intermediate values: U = 1.46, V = 1.60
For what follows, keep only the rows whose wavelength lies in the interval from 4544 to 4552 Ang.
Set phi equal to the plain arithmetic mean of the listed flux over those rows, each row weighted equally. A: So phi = 1.52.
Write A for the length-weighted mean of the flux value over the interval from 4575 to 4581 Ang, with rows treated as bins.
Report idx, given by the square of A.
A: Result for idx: 2.11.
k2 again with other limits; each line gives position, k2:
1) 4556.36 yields 1.58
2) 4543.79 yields 1.57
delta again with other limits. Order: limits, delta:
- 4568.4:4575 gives 1.43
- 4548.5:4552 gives 1.57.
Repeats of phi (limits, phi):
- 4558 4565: 1.46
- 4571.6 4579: 1.43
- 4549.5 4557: 1.61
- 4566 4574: 1.46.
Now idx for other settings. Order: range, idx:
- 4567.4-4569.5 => 2.24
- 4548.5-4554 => 2.51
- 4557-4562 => 2.15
